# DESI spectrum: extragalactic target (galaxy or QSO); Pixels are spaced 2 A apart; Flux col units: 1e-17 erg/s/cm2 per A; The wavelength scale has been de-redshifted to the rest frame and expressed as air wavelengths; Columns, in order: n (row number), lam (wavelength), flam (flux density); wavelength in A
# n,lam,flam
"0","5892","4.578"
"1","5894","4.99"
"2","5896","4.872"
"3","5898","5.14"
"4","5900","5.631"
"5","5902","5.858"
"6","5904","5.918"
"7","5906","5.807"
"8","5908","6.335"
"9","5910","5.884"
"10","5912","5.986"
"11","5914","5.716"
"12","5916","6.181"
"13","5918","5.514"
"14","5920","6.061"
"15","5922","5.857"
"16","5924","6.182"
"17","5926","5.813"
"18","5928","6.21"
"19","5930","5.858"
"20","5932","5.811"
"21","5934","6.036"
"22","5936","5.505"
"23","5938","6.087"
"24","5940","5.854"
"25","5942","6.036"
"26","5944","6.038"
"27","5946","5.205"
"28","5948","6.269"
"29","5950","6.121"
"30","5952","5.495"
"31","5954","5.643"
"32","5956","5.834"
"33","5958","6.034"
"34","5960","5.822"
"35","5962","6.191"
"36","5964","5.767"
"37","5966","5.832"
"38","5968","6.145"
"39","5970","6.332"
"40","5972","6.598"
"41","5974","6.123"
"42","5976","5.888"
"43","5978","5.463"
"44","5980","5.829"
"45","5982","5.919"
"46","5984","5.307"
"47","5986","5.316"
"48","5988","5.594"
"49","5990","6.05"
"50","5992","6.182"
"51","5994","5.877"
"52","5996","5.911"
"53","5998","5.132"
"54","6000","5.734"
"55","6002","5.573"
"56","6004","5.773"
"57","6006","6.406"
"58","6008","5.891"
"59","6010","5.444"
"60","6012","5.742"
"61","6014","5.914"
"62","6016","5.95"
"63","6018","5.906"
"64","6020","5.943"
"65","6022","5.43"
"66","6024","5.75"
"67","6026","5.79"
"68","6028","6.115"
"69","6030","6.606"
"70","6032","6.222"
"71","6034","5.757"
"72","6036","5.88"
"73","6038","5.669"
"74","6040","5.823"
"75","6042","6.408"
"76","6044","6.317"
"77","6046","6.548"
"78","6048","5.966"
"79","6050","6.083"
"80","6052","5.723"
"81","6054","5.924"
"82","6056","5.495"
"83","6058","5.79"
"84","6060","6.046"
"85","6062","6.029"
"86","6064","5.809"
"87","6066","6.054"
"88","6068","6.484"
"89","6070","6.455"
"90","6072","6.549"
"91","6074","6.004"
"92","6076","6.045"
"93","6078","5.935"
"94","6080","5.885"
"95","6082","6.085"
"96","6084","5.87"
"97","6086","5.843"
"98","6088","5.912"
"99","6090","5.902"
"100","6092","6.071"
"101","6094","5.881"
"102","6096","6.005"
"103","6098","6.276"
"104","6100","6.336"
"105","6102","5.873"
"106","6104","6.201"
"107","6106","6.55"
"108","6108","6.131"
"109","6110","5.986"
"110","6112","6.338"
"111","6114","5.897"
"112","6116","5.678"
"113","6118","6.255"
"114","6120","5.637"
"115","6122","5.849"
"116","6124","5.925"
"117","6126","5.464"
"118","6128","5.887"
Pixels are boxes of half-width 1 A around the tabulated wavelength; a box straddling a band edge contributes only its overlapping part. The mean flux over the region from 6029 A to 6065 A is 6.01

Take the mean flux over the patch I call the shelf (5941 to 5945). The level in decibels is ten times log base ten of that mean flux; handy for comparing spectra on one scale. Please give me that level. 7.81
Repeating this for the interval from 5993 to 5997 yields 7.70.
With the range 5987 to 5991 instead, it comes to 7.65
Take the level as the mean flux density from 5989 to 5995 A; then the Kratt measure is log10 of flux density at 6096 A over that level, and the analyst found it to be -0.002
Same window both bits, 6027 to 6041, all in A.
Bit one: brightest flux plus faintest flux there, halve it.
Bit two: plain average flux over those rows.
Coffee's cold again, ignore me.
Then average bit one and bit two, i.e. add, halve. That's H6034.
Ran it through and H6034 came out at 6.07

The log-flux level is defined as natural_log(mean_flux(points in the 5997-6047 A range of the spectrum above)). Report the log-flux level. 1.78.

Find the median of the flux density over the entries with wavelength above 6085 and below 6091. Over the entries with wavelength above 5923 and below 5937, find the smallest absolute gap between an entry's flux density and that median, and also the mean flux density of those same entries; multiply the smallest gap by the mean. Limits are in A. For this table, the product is 0.26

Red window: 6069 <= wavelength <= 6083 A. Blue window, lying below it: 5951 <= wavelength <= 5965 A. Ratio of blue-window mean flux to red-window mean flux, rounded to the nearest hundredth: 0.95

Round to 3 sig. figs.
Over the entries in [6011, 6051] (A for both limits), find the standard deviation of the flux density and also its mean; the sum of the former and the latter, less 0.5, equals 5.79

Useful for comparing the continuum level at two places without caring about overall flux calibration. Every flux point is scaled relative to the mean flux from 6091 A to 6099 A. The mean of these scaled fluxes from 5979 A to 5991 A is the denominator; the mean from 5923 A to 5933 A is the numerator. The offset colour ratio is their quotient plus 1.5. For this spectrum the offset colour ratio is 2.55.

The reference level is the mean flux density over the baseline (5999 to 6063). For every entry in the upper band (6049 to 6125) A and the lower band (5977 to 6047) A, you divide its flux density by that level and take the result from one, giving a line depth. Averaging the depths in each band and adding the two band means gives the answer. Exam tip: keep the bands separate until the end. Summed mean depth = -0.005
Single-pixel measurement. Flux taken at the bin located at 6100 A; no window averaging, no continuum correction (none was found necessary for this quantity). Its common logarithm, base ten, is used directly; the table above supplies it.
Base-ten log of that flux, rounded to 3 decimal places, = 0.802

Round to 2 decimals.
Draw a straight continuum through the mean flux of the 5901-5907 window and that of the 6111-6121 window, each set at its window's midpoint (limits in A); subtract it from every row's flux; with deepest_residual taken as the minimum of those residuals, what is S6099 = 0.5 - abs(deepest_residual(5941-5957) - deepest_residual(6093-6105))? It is -0.09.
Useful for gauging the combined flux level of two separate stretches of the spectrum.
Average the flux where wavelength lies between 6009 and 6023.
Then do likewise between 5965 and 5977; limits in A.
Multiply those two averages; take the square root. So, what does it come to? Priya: 5.95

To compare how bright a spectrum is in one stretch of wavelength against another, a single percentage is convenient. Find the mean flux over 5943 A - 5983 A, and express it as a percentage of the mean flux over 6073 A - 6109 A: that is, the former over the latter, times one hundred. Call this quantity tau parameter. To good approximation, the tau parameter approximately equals 98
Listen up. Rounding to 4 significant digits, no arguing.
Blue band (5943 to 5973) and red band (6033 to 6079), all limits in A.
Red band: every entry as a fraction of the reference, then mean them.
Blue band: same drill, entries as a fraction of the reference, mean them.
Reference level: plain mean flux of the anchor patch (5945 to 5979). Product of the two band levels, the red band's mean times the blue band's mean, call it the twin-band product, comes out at 1.023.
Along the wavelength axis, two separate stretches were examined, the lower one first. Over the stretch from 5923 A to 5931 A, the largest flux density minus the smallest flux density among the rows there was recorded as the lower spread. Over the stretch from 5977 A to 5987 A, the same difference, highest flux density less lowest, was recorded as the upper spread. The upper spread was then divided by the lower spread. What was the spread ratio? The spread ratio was 1.5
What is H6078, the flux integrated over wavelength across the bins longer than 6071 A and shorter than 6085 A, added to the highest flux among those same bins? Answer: 91.3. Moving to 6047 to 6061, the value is 88.1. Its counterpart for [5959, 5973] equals 92.0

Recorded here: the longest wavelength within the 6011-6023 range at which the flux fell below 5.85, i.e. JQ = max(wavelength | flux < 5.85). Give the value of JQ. 6022 A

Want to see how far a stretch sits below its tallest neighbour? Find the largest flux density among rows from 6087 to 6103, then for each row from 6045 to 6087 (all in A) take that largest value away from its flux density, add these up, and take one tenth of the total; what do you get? -0.64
